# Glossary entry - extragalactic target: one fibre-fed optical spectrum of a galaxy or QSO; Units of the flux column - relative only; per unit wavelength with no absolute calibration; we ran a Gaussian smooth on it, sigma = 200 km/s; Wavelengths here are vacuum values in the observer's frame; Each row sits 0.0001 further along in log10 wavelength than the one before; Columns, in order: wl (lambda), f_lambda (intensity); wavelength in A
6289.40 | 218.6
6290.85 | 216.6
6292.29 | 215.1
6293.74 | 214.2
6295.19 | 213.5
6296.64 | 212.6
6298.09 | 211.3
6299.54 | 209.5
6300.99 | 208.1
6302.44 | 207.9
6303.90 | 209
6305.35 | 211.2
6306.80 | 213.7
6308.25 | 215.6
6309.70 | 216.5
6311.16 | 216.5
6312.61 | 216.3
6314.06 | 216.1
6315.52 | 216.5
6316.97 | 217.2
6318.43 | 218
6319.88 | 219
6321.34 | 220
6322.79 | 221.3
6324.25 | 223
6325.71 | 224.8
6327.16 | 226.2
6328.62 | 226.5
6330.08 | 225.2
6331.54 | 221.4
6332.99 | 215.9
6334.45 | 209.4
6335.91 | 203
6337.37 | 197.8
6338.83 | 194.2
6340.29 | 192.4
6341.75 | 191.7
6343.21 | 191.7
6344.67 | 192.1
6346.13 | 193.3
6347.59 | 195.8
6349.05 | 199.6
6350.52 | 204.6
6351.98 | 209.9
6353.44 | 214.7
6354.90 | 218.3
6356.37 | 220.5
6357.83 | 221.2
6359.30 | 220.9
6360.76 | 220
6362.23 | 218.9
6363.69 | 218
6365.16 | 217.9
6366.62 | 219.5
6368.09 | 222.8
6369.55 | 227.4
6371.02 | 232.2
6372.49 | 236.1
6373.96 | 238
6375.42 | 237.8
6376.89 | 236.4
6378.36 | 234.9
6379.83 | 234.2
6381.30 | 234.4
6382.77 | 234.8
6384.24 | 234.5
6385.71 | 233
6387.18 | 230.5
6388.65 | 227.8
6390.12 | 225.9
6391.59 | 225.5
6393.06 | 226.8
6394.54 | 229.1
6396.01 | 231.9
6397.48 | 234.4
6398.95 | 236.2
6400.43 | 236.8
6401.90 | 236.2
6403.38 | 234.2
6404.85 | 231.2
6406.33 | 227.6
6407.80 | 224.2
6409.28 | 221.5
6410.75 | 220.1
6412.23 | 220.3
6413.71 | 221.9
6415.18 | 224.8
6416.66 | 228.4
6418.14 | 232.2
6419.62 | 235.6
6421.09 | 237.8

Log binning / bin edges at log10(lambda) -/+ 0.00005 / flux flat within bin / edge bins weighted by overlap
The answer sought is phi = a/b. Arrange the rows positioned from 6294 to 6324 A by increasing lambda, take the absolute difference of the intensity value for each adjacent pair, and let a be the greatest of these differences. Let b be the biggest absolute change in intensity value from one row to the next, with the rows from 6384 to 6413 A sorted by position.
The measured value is 0.69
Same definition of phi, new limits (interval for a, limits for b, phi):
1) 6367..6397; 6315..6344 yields 0.74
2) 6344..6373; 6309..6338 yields 0.82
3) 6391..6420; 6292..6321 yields 1.52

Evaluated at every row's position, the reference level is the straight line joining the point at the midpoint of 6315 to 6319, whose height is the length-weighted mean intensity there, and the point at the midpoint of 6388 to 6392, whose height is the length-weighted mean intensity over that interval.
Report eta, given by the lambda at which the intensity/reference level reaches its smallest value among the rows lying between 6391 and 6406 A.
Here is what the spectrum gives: 6391.59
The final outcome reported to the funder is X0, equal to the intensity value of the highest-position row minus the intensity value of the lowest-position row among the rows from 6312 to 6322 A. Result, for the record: 4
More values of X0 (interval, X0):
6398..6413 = -16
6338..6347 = -1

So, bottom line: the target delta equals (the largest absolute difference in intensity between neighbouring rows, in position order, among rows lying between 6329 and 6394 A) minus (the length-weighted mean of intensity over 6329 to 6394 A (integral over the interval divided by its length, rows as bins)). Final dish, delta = -212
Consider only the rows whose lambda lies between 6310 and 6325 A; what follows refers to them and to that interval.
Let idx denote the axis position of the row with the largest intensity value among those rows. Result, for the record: 6324.25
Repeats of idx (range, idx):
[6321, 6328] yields 6327.16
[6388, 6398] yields 6397.48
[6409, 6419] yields 6418.14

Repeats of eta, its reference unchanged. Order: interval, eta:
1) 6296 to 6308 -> 6302.44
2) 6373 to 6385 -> 6384.24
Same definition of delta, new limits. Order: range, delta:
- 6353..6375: -219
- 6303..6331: -216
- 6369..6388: -229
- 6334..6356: -194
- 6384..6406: -228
